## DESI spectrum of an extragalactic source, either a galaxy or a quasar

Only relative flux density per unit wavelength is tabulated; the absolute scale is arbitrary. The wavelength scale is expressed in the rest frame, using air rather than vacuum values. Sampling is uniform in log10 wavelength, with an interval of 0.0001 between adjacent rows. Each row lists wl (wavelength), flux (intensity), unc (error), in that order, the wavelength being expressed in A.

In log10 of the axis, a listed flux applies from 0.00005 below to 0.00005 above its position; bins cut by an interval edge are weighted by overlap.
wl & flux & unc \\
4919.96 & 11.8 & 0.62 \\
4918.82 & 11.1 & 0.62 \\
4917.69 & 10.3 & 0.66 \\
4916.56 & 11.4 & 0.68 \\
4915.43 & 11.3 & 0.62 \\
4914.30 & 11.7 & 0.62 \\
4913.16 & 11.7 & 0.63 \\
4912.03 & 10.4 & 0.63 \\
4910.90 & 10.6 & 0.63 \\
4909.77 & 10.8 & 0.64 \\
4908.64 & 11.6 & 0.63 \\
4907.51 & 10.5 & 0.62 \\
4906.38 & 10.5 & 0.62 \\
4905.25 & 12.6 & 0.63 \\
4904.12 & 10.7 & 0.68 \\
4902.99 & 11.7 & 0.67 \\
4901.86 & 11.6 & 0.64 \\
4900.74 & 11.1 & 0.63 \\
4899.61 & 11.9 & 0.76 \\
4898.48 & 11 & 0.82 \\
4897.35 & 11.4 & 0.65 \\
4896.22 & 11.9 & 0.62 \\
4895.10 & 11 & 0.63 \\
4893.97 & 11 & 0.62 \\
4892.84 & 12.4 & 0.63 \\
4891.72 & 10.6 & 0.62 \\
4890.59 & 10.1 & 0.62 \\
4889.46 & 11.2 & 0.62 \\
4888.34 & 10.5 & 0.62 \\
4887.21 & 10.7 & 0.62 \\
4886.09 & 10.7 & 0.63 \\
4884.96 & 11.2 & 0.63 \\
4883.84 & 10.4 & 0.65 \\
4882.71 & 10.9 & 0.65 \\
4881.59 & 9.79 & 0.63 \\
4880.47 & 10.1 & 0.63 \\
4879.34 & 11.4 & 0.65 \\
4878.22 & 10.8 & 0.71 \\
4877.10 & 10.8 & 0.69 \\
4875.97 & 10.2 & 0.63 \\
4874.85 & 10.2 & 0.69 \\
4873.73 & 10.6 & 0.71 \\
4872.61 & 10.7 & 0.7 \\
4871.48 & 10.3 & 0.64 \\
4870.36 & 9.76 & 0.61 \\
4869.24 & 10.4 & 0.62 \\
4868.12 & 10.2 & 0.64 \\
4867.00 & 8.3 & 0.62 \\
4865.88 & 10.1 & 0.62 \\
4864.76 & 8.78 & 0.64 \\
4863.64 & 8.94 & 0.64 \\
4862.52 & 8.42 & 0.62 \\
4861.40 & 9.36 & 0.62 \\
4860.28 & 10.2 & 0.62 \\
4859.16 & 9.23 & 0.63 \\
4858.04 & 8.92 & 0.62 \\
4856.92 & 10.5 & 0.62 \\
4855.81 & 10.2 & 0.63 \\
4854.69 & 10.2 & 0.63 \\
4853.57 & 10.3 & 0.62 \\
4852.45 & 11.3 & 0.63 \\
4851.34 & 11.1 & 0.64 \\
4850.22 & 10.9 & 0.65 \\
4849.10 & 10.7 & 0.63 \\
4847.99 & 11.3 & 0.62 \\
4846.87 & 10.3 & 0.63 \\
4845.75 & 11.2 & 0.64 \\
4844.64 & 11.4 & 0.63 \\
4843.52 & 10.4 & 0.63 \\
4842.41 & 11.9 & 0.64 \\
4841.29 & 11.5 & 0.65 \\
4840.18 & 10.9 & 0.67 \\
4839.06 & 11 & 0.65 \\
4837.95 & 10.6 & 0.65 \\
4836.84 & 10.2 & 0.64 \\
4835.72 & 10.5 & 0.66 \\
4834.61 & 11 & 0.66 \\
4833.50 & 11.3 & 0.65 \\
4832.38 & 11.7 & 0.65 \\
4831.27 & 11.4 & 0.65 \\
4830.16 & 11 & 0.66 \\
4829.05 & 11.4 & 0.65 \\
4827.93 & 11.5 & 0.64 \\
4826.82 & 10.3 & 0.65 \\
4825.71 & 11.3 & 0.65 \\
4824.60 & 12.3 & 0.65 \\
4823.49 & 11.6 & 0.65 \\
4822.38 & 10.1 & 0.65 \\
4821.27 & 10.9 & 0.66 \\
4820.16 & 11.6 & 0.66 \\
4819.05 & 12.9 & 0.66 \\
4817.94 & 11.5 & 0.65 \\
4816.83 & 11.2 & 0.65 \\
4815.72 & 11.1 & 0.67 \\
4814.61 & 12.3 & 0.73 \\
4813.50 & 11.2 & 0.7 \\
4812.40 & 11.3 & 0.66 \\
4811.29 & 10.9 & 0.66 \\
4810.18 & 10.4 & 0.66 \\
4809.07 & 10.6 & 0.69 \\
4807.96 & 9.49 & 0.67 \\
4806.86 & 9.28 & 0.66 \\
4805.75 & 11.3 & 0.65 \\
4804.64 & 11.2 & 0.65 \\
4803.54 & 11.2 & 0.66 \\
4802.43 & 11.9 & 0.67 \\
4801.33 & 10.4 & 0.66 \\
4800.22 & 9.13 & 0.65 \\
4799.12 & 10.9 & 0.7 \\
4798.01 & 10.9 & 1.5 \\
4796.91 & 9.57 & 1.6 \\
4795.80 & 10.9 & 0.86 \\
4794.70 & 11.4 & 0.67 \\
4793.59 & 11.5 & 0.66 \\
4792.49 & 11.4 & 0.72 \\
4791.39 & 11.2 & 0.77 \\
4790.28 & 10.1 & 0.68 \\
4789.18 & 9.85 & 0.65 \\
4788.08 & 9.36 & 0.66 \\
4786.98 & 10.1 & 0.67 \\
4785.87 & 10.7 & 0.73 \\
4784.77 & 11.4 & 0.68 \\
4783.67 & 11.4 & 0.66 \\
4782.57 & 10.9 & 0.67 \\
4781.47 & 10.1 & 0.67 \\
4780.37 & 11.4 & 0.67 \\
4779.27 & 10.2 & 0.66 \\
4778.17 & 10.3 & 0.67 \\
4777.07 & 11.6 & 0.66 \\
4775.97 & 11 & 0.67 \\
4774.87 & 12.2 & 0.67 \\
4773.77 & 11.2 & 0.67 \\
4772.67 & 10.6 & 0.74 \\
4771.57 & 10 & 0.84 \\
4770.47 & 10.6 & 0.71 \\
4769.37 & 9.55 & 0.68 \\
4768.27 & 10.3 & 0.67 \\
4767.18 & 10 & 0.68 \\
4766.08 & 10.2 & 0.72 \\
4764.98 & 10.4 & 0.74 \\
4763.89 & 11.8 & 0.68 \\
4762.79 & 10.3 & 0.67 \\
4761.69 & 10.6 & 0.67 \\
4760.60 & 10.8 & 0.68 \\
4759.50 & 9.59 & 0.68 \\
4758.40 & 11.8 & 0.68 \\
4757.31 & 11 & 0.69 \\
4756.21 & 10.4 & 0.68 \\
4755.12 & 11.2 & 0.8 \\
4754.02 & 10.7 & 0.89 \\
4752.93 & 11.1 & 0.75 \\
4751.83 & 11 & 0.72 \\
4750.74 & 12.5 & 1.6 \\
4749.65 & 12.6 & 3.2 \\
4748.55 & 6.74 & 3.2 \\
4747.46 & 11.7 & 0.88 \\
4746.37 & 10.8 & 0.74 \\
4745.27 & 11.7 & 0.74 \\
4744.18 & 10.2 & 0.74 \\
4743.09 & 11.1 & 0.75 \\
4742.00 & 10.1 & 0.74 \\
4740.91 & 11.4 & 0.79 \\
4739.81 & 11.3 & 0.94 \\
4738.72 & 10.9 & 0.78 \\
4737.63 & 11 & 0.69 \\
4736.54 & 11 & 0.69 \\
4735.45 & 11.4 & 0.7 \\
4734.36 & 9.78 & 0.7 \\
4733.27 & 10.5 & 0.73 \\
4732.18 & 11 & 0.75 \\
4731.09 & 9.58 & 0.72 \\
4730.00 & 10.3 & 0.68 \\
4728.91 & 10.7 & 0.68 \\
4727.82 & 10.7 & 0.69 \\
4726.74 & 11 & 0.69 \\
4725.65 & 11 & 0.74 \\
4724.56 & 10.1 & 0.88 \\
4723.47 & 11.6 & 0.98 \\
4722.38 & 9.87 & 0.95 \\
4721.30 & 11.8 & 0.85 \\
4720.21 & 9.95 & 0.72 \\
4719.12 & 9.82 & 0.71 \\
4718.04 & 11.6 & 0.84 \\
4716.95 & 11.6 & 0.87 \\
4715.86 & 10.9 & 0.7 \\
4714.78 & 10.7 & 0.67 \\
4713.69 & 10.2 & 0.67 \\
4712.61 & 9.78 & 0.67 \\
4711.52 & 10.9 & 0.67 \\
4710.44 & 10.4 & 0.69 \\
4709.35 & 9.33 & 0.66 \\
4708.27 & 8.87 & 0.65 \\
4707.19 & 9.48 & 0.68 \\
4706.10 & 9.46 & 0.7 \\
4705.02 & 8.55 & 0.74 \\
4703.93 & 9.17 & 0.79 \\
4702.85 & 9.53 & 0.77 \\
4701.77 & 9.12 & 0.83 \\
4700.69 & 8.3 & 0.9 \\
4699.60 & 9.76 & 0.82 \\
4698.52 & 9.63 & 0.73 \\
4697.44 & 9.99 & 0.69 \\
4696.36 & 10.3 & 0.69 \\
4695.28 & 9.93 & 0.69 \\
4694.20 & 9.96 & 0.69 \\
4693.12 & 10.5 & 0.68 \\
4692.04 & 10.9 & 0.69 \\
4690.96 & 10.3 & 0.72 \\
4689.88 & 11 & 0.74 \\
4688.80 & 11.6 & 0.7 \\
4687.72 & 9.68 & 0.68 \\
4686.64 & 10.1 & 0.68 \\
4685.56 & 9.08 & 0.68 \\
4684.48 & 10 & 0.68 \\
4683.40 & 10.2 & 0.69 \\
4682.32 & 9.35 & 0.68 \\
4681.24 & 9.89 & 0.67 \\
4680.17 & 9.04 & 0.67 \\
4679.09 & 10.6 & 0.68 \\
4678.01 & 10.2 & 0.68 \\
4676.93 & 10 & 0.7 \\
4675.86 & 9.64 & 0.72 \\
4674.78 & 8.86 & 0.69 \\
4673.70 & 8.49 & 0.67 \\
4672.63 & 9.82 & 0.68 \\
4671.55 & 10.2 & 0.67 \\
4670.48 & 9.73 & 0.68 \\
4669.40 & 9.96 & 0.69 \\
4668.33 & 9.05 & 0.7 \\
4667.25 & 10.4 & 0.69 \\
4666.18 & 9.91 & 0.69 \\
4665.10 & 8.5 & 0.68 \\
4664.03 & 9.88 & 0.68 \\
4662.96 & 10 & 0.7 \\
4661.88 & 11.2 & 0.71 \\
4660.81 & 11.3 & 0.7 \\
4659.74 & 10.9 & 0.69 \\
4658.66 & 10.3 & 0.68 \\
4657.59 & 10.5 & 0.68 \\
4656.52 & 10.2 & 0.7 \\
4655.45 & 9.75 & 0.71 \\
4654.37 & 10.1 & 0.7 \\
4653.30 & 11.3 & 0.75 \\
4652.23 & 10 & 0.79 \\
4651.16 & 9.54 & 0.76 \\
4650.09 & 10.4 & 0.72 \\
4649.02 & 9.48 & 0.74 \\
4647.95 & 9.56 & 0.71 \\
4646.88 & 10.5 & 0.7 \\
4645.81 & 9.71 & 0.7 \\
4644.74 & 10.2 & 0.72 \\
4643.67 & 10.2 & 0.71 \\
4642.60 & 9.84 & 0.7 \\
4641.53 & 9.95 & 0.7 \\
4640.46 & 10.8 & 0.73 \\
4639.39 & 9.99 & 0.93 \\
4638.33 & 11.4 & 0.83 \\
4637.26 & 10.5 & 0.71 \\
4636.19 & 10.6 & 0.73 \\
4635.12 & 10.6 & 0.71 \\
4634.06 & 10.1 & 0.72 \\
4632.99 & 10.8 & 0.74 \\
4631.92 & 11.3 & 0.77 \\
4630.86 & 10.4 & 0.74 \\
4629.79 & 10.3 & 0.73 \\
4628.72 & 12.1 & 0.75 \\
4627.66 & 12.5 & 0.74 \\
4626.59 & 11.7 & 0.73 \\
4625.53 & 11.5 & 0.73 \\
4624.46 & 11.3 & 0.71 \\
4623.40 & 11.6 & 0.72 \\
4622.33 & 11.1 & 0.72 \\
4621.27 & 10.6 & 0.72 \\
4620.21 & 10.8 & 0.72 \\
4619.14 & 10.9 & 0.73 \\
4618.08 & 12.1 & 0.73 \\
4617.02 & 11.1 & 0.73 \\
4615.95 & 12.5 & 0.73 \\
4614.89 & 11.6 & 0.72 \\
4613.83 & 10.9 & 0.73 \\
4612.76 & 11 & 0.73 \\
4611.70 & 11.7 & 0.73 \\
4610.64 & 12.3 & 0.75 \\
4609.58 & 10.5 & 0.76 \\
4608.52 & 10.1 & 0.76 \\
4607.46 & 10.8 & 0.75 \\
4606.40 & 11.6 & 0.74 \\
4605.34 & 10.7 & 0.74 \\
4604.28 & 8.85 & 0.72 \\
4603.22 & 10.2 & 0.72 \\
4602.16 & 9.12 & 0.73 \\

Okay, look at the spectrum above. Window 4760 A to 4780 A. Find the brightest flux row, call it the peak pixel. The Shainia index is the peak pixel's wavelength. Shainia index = 4774.87 A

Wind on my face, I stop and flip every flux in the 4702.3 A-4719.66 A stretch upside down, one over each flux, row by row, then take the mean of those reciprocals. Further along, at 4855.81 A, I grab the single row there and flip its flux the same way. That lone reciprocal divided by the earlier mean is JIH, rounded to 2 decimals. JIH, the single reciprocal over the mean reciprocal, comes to 0.97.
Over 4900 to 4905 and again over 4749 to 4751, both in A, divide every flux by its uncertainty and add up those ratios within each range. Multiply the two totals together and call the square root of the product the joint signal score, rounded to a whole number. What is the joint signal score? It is 28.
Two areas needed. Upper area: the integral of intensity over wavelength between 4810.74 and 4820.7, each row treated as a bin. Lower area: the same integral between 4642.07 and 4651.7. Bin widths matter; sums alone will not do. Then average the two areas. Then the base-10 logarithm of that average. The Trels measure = 2.023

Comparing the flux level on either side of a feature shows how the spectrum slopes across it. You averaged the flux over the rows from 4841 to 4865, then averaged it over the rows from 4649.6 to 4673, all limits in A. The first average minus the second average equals 0.19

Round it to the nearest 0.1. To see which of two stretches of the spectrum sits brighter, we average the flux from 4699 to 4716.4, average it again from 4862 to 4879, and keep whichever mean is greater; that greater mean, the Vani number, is 9.9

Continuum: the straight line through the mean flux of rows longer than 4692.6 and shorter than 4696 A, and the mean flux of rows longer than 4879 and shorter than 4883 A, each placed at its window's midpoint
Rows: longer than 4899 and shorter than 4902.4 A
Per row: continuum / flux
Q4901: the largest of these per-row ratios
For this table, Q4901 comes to 0.95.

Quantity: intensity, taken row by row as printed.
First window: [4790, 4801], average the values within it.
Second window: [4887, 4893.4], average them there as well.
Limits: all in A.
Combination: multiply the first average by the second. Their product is 117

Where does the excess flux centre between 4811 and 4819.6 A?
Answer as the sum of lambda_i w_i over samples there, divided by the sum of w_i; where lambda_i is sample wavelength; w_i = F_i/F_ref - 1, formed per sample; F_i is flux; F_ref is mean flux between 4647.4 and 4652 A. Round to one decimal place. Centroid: 4815.7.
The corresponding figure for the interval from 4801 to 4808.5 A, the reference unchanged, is 4803.3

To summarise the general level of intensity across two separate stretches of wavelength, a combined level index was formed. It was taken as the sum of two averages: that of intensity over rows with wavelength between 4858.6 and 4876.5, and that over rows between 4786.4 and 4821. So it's 20.57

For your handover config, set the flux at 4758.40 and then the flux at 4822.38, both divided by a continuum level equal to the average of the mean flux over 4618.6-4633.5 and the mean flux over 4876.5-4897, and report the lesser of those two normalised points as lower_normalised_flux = 0.92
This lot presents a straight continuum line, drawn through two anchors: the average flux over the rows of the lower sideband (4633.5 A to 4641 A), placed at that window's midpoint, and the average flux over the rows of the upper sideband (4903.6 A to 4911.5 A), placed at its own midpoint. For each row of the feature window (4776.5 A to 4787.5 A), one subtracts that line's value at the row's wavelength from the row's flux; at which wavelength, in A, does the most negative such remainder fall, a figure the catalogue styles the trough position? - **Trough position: 4786.98 A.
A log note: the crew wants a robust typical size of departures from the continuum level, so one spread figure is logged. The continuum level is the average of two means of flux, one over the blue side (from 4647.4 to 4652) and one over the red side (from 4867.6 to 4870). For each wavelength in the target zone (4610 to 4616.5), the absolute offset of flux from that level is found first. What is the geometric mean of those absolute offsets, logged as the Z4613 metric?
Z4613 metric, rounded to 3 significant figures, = 1.53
